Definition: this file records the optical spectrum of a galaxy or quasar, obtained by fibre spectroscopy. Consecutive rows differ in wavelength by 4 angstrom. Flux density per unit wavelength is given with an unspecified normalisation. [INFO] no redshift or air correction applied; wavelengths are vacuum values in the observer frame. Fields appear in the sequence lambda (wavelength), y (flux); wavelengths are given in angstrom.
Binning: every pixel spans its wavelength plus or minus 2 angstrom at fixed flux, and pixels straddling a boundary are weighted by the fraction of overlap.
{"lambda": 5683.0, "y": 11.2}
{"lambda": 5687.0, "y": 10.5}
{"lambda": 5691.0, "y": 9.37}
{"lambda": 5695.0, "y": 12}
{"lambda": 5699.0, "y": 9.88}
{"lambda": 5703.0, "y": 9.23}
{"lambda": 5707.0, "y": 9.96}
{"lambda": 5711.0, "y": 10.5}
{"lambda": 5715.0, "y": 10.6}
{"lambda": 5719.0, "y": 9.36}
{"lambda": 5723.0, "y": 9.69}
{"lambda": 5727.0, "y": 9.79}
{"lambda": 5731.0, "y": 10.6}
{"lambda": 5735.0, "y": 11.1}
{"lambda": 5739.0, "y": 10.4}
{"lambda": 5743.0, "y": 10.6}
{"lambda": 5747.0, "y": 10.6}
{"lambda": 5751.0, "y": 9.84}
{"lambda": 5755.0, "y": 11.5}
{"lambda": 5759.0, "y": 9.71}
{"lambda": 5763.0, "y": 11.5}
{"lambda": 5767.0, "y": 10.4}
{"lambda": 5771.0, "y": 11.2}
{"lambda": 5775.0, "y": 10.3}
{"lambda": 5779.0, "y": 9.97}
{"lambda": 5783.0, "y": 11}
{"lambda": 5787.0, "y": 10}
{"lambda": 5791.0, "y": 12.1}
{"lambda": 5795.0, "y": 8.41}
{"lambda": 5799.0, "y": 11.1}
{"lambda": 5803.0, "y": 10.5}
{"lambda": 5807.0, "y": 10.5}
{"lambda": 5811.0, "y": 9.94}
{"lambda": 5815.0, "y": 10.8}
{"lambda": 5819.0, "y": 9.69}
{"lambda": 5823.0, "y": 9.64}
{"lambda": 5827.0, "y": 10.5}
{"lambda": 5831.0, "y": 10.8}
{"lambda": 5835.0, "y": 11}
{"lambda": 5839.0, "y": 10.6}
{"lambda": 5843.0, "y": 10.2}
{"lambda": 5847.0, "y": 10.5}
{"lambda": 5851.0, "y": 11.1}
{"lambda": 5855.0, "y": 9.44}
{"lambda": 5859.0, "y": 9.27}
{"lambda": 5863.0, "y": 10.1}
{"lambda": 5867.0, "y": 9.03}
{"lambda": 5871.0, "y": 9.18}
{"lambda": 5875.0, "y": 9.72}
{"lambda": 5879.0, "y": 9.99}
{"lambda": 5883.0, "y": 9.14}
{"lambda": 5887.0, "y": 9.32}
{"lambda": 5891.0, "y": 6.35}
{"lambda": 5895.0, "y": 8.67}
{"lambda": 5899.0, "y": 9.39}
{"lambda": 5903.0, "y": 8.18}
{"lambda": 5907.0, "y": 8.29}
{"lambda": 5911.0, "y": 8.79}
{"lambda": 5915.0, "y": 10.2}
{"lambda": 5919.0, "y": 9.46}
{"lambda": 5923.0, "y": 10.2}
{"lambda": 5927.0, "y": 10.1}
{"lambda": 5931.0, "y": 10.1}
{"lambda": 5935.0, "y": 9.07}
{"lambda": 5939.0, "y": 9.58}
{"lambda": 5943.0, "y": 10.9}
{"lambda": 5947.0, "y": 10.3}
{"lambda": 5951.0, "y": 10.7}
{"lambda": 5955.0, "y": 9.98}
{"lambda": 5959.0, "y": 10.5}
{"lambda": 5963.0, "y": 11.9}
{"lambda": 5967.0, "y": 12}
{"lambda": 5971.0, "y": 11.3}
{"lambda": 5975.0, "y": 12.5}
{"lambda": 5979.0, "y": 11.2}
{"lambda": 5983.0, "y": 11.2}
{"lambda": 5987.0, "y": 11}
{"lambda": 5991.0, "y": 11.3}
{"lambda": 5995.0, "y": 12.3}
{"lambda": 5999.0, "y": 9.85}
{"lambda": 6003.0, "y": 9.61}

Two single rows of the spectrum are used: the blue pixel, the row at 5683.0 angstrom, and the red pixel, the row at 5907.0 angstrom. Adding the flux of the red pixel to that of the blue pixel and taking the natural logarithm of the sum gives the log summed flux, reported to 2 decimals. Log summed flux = 2.97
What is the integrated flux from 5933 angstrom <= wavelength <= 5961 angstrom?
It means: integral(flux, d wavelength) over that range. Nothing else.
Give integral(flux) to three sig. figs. 284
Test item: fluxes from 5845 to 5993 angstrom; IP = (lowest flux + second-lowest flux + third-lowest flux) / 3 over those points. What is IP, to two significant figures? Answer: 7.6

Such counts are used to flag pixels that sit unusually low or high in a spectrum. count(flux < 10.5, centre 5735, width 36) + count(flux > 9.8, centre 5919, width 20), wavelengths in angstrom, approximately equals 8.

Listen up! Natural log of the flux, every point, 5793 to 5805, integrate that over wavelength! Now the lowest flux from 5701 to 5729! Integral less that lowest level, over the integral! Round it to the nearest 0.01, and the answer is 0.66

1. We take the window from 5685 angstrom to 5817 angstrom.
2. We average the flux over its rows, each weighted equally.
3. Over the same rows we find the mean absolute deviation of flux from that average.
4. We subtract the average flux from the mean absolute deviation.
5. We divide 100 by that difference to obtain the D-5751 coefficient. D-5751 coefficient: -10.2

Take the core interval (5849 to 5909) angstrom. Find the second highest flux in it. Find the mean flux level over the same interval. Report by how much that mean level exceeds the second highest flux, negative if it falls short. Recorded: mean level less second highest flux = -0.96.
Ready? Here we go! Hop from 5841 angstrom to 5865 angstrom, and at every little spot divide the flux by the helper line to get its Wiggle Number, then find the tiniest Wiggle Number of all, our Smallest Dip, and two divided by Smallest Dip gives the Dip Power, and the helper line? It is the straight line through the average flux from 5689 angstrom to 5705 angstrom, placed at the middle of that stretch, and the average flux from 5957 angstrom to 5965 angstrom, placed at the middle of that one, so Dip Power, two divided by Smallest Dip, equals 2.33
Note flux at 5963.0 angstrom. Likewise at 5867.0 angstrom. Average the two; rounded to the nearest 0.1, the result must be 10.5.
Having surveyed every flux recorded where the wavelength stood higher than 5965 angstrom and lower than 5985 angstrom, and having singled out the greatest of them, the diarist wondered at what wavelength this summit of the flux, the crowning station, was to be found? 5975.0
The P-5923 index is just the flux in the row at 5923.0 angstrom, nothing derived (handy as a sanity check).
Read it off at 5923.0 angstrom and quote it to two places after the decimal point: 10.20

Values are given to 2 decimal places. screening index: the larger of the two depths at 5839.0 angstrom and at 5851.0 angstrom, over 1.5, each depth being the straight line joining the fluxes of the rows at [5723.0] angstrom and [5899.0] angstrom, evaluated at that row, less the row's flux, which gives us -0.74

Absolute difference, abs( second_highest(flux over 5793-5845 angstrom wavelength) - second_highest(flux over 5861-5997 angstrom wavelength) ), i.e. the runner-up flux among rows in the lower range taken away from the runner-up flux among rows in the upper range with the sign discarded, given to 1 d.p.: 1.3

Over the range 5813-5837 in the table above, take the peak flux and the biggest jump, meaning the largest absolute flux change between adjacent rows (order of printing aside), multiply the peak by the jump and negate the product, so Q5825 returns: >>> -12.2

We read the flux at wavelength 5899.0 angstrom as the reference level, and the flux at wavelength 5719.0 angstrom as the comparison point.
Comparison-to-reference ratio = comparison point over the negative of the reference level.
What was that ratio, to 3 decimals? -0.997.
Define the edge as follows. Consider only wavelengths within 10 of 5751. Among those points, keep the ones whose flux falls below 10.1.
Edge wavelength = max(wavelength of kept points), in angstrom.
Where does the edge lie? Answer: 5759.0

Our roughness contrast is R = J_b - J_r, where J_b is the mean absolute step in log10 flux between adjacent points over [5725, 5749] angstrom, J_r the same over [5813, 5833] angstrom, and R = -0.006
